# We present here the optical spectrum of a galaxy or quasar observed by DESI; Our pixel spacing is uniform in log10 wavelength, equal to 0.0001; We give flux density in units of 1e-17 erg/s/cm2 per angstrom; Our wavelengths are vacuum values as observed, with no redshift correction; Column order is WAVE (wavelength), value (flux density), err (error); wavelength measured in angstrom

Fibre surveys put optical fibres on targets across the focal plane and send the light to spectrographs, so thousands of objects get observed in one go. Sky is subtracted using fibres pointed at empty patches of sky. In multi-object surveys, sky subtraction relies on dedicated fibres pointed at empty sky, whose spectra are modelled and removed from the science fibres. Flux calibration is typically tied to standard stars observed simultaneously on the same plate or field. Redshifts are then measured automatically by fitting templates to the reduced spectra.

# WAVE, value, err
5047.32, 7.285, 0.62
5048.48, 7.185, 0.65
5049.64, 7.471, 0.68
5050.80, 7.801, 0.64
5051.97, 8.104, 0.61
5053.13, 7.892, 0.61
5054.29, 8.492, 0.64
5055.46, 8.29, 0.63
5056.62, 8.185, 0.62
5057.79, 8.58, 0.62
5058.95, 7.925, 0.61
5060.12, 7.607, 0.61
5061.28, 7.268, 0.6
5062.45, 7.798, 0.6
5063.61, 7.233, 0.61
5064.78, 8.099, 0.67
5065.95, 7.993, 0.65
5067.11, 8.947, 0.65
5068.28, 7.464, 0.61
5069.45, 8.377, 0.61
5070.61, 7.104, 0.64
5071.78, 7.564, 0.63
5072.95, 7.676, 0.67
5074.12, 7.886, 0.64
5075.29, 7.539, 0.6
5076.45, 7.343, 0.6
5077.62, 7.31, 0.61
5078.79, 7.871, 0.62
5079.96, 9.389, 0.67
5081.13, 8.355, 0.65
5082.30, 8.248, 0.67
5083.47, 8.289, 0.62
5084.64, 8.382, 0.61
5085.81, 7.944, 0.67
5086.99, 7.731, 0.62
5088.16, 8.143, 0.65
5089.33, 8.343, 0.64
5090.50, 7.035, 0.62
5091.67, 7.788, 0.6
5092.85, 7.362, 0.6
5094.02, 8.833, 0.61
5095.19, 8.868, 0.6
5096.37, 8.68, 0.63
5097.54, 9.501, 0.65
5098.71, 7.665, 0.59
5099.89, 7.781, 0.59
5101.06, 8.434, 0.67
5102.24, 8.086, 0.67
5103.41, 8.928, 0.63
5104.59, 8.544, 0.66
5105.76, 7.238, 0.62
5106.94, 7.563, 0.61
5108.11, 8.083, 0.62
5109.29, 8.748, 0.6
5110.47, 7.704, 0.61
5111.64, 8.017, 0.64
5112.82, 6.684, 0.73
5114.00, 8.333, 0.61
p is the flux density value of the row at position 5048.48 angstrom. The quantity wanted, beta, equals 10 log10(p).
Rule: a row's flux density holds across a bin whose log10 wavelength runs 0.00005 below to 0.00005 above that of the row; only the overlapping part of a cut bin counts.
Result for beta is 8.6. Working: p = 7.185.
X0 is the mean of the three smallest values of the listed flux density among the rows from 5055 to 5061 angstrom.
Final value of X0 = 7.9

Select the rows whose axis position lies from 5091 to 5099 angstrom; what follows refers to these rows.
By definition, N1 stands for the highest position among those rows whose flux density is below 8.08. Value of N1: 5098.71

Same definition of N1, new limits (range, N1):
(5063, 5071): 5070.61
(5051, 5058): 5053.13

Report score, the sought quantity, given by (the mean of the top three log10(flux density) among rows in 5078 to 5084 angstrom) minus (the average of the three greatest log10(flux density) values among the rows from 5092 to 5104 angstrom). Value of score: -0.021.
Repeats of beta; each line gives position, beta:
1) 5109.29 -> 9.4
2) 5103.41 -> 9.5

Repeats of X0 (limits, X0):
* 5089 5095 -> 7.4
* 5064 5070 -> 7.9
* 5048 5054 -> 7.5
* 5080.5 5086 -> 8.2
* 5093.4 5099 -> 8.4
